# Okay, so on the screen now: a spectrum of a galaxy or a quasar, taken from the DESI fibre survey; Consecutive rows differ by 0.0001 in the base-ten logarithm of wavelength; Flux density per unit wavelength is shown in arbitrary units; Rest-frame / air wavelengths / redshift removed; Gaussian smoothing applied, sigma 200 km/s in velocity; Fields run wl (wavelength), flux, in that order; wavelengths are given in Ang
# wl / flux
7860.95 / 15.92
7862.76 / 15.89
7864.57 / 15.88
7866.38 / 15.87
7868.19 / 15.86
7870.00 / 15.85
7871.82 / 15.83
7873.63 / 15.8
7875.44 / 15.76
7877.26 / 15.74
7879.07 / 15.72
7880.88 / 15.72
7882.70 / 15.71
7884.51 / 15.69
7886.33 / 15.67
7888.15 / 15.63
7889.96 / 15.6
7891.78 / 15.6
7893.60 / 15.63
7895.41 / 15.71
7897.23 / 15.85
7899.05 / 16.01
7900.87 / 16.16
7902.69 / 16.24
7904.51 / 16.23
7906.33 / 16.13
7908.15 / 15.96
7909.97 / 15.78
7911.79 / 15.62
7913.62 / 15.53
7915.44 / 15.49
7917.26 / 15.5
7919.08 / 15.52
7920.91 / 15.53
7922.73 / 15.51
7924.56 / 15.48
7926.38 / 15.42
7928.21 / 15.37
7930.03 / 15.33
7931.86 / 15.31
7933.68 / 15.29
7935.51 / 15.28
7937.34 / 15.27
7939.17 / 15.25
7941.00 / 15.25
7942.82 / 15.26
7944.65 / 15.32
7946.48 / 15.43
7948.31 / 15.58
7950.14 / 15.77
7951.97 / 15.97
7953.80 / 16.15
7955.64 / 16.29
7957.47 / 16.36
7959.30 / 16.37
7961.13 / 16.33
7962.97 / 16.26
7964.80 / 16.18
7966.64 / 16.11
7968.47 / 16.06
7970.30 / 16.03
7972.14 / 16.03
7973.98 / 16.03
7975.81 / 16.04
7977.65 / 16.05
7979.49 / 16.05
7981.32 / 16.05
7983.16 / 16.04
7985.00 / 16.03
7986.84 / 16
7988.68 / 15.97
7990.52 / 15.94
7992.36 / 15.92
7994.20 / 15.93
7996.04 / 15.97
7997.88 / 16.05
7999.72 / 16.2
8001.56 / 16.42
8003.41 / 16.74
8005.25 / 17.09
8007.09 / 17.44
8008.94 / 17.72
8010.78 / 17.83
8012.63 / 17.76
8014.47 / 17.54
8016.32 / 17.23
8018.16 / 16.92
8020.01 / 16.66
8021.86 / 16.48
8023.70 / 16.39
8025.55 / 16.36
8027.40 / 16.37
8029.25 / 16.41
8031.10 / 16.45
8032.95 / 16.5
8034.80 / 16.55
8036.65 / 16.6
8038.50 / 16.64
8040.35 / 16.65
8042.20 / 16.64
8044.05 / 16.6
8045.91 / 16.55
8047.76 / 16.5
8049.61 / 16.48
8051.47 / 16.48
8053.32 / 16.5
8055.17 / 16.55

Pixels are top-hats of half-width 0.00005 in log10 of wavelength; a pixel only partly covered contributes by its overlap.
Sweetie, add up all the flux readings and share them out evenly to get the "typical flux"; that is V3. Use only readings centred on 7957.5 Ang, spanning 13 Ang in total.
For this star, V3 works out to 16.2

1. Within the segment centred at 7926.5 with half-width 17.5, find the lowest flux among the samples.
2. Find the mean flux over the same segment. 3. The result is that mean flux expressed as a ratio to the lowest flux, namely 1.01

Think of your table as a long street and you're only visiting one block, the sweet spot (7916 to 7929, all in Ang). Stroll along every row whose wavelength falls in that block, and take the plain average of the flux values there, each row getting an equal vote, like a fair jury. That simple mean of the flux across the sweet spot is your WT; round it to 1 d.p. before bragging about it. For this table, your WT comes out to 15.5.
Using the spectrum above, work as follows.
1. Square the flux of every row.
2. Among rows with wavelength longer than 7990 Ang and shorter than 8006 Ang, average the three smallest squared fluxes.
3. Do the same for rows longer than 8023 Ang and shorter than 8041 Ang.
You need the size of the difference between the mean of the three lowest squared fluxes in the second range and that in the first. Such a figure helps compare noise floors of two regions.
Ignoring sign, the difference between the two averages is 14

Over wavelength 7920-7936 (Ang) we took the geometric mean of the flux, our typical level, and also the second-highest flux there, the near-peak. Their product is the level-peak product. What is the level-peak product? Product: 239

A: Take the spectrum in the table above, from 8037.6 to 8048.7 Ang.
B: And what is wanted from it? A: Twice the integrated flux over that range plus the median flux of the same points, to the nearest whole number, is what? 385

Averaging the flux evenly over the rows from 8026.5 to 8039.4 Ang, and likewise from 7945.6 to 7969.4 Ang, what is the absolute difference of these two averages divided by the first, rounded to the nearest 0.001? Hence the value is 0.026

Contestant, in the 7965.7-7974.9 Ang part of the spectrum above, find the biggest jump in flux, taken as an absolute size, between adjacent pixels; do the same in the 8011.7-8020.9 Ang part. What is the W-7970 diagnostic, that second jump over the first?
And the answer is 6.2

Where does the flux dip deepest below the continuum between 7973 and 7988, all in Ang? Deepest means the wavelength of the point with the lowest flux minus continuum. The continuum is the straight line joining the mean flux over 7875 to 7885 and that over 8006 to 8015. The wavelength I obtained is 7986.84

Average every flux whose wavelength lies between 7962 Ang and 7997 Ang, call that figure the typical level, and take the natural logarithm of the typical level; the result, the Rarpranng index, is 2.77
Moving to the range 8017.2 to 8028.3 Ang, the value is 2.81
